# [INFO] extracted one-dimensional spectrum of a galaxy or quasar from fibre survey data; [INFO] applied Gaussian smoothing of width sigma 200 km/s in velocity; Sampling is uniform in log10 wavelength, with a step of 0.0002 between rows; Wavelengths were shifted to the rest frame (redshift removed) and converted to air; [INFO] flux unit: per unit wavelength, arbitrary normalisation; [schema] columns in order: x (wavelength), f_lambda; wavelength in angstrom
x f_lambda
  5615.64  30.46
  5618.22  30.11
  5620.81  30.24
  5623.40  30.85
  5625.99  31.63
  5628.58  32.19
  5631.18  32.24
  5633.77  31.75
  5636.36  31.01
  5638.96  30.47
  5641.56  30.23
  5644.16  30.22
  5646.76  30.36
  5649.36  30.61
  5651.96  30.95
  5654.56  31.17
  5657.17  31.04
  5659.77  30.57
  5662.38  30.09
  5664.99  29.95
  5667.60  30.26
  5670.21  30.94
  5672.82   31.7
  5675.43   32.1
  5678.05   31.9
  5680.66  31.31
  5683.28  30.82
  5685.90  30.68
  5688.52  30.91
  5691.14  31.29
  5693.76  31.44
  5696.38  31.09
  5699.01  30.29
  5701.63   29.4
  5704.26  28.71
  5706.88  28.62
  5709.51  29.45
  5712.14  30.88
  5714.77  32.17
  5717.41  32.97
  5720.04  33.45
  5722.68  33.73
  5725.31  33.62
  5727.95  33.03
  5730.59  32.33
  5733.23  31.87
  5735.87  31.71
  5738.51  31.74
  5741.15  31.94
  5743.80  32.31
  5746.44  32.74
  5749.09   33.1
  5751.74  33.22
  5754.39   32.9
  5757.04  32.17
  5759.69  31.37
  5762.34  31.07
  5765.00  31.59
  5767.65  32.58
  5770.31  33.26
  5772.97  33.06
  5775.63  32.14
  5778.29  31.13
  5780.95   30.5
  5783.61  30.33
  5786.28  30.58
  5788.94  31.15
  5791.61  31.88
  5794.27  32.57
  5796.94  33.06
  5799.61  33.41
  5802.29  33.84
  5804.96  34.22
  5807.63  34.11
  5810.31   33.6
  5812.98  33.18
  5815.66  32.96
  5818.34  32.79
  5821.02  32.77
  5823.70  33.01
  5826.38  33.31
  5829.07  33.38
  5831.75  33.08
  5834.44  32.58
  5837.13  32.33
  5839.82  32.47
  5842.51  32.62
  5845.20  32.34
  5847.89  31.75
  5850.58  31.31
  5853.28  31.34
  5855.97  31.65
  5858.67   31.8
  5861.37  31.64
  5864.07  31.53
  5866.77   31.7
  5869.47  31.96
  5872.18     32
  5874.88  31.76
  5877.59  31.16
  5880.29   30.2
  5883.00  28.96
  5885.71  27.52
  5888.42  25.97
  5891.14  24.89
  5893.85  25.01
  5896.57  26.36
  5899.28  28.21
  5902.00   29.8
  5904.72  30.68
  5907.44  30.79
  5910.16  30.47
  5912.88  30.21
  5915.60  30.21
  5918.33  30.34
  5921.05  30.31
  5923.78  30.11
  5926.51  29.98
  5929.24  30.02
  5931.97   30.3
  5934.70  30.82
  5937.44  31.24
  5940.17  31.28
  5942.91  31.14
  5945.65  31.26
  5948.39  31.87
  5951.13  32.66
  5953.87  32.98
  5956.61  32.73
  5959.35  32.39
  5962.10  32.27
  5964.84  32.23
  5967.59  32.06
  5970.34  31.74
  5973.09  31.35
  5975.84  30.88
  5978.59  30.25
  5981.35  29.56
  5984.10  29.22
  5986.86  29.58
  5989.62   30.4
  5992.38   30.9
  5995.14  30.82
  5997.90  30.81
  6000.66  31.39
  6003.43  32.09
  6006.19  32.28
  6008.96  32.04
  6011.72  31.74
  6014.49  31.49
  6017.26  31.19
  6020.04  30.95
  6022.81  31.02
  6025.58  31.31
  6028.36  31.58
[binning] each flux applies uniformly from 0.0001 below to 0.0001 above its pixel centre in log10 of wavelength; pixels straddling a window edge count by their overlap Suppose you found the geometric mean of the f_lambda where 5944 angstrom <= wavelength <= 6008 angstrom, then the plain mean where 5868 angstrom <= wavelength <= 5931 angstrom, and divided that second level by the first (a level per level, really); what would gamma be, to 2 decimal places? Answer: 0.94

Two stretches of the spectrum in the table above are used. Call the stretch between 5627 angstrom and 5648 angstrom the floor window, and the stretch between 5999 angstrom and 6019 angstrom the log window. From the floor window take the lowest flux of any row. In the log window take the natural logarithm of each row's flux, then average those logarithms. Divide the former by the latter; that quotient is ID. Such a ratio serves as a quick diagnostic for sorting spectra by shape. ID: 8.7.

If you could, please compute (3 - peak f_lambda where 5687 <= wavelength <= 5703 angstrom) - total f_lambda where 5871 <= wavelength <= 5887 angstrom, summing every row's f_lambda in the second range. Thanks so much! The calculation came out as -210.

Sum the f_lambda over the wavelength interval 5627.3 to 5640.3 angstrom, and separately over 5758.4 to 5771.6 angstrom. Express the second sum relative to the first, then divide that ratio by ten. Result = 0.101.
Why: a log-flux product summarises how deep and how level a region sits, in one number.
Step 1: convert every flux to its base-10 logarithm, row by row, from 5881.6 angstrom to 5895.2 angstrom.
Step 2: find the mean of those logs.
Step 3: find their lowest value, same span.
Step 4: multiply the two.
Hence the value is 1.985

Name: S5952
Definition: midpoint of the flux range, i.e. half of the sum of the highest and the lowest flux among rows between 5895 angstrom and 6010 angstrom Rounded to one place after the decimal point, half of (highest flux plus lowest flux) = 29.7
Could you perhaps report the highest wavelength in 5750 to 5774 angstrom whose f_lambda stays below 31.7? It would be 5765.00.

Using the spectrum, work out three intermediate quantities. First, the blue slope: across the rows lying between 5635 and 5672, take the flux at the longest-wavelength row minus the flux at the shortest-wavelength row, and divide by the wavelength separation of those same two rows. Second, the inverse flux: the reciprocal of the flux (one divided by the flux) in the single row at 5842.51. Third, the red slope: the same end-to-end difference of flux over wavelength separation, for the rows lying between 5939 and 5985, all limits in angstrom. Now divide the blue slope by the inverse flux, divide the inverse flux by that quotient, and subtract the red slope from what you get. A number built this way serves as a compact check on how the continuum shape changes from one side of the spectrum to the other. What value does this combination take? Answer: -0.4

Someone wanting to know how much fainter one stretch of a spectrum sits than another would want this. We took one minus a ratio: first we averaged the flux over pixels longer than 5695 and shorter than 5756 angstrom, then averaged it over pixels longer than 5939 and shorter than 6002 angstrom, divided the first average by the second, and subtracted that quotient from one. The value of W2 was -0.02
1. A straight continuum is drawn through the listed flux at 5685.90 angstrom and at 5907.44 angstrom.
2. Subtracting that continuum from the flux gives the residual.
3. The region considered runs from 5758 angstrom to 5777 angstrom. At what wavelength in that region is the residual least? 5762.34 angstrom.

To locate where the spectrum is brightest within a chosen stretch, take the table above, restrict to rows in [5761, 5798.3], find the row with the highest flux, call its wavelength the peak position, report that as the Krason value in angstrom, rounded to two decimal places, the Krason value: 5770.31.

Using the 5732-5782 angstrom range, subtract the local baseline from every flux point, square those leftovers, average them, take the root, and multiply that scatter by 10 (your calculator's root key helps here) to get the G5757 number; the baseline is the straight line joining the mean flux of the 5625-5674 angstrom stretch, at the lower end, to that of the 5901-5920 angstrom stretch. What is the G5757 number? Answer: 16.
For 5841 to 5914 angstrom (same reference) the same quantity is 22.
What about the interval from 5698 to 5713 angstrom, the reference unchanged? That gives 15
